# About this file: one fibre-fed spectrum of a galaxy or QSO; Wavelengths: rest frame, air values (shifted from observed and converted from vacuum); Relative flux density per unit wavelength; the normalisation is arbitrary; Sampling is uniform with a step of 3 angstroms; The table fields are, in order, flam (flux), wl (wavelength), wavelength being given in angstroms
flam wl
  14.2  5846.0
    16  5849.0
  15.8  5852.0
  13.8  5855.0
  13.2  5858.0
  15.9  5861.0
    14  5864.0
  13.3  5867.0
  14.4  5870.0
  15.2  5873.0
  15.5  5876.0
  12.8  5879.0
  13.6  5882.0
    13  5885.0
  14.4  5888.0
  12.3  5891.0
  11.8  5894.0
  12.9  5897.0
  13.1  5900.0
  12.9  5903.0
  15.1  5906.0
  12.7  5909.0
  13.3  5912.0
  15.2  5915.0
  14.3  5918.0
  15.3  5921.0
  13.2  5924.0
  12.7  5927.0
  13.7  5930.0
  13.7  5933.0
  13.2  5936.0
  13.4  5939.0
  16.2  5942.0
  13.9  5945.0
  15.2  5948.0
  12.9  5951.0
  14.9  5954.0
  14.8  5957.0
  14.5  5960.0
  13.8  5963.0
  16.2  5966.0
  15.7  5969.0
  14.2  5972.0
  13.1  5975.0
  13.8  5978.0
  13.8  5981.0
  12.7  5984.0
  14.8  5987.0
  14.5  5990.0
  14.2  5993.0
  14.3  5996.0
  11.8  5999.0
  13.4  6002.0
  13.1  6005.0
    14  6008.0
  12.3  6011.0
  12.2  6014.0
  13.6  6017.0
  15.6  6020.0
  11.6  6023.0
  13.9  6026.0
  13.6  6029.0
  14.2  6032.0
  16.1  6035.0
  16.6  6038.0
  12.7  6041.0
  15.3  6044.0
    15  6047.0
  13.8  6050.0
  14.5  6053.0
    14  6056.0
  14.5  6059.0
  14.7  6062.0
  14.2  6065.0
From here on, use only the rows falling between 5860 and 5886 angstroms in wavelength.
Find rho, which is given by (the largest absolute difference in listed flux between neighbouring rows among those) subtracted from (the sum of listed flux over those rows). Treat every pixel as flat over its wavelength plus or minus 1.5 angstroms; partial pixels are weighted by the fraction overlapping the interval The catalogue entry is 125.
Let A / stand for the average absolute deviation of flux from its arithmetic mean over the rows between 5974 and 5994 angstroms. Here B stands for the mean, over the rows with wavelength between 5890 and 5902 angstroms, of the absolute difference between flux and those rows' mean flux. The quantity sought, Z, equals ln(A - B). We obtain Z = -2.4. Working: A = 0.6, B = 0.5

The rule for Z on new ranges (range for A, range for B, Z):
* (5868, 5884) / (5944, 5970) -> -2.3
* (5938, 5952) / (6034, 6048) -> -2.6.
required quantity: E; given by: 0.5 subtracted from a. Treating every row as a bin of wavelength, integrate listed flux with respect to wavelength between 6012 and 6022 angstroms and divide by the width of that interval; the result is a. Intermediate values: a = 13.6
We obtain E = 13.1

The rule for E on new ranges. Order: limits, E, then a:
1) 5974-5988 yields 13.1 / 13.6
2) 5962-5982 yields 13.9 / 14.4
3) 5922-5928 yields 12.7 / 13.2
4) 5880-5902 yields 12.5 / 13.0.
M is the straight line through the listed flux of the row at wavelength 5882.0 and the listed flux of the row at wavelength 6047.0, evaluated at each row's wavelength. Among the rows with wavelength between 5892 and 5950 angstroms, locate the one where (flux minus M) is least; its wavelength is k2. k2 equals 5894.0 angstroms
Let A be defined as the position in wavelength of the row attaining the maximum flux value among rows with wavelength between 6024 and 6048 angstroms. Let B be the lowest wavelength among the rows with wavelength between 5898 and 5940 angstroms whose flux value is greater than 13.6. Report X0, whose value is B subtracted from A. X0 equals 132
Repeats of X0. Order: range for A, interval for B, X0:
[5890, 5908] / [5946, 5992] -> -42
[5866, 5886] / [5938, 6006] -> -66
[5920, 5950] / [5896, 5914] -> 36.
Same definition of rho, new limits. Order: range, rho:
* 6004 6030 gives 116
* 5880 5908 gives 117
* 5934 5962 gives 126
